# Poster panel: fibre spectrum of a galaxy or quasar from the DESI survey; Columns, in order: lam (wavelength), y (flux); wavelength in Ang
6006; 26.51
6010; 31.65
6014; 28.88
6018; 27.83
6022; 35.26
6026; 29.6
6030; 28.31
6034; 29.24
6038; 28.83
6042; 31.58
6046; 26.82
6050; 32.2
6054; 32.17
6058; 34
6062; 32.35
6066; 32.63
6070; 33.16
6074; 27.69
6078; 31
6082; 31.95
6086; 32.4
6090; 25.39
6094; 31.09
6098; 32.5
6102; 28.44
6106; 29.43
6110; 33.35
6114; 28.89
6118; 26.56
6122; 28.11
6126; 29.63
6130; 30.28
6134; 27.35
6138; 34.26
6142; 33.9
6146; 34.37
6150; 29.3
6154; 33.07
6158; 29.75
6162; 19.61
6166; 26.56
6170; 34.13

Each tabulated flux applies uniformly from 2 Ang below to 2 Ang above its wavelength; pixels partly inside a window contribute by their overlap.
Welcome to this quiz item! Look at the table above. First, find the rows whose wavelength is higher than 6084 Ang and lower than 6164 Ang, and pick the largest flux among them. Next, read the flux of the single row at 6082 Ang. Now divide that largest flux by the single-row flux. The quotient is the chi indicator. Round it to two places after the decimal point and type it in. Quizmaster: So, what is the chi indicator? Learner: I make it 1.08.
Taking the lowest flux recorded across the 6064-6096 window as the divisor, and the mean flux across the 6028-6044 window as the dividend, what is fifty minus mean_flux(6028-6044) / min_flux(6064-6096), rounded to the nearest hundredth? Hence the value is 48.84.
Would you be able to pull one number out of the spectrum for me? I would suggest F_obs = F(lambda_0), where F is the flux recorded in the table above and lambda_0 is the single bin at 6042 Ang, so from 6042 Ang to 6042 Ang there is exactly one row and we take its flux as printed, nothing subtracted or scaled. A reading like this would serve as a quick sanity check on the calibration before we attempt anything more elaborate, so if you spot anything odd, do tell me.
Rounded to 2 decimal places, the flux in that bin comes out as 31.58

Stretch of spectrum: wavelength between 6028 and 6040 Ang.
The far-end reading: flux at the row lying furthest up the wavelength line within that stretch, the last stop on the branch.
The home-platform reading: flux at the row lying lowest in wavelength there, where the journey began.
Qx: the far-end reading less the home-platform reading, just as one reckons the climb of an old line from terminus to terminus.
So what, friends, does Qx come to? 0.5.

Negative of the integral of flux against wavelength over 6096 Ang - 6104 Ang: -244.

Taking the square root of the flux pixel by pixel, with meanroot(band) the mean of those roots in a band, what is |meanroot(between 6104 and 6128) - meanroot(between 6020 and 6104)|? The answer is 0.13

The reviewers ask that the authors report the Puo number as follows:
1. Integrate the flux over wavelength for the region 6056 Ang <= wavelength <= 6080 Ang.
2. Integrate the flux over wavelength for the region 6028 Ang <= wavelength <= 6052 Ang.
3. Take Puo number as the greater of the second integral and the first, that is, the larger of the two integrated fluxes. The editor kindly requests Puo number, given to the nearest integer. 763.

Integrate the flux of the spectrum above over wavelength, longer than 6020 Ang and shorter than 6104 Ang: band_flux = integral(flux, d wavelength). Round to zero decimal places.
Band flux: 2586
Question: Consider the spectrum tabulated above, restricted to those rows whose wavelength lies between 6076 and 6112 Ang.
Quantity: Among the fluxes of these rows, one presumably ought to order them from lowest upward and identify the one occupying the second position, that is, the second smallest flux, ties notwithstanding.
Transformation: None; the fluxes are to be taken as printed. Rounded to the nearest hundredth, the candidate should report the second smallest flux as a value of 28.44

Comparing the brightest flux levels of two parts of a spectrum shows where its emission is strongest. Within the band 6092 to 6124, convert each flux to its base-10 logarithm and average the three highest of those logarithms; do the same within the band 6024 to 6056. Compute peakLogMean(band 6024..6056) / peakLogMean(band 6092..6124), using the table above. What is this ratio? 0.997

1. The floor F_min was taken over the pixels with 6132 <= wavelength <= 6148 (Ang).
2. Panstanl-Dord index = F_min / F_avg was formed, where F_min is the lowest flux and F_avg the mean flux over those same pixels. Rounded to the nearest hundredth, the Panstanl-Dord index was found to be 0.84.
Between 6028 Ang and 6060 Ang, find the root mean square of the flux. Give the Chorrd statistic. 30.48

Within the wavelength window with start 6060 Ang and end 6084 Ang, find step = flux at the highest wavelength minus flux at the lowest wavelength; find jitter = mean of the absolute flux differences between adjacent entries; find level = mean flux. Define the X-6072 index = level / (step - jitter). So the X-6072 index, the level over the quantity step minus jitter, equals -13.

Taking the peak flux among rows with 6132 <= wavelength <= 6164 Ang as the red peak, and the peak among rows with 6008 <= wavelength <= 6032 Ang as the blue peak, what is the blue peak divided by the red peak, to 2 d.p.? 1.03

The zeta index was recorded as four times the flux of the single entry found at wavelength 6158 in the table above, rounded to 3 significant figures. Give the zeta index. 119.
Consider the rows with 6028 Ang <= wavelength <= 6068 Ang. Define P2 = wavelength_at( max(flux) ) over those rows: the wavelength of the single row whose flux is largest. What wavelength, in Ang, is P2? 6058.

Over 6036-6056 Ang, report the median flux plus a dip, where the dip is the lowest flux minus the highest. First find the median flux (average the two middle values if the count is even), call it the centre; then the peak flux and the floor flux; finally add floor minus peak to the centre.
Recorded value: 26.2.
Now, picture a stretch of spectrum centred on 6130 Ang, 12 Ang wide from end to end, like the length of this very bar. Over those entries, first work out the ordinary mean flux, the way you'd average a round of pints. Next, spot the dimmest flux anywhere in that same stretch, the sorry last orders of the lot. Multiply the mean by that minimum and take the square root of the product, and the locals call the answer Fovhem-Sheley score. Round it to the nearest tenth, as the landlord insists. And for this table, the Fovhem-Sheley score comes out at 28.2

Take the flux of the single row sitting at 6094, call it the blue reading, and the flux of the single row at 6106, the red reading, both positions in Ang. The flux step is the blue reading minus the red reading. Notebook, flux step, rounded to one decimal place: 1.7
